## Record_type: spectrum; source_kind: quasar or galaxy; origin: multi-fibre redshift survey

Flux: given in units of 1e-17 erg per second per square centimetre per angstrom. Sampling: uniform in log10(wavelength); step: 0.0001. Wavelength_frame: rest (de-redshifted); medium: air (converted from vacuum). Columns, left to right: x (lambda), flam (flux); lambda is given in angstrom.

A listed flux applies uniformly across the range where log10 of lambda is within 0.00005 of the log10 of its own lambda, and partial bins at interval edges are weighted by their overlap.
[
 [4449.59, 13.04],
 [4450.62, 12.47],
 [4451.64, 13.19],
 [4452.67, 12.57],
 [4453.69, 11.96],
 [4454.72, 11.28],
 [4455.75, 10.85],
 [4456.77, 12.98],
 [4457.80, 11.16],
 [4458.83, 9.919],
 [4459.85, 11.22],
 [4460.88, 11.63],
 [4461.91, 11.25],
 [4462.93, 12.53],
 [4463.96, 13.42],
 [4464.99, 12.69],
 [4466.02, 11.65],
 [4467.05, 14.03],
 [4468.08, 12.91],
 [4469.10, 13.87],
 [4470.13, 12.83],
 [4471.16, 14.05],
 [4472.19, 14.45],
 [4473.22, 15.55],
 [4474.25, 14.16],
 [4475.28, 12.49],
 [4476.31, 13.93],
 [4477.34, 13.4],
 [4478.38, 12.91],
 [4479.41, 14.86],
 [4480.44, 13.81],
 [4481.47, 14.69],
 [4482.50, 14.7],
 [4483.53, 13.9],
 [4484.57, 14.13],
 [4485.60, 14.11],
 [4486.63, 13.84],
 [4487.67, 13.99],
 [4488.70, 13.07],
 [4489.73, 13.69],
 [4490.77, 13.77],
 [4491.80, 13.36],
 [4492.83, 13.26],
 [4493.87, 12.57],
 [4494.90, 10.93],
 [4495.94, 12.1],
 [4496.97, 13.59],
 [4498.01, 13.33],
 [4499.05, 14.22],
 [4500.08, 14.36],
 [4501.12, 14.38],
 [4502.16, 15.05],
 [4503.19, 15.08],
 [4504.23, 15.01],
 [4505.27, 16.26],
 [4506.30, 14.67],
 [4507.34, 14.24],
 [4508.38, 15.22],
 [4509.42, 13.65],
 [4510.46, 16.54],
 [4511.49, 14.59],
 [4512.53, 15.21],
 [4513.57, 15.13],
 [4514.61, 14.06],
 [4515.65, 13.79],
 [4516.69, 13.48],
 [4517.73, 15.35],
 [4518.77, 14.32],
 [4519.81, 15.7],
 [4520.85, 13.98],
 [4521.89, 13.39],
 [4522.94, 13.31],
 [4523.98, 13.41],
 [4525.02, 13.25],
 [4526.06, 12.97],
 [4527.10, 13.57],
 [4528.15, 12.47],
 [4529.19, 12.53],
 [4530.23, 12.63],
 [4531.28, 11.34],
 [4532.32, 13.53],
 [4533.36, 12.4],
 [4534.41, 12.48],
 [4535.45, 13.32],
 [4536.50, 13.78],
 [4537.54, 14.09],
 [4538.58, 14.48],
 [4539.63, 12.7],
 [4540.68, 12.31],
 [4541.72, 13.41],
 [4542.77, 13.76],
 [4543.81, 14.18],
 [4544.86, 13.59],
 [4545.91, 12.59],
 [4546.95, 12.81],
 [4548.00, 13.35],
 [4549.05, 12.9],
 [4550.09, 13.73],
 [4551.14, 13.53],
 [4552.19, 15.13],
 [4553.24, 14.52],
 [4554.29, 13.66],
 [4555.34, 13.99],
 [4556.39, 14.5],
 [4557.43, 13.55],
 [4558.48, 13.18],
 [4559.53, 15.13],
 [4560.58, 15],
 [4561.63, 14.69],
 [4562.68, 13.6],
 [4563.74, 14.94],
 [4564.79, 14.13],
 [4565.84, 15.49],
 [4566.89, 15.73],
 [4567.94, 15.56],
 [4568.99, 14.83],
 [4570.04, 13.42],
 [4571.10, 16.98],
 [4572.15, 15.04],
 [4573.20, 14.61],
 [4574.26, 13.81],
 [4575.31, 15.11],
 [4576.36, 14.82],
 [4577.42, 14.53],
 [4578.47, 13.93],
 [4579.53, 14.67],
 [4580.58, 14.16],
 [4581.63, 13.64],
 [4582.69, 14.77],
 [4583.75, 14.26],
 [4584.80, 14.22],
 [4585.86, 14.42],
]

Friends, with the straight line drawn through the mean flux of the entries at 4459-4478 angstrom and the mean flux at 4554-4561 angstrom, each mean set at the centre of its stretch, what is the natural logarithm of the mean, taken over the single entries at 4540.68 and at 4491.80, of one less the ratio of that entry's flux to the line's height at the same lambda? -2.8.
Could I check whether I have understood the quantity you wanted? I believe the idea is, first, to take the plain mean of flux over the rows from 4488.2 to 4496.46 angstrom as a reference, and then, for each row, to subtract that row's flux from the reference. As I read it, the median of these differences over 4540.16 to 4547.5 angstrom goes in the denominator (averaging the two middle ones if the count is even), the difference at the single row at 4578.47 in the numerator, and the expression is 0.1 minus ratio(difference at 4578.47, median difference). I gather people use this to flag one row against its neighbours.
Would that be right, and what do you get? -1.8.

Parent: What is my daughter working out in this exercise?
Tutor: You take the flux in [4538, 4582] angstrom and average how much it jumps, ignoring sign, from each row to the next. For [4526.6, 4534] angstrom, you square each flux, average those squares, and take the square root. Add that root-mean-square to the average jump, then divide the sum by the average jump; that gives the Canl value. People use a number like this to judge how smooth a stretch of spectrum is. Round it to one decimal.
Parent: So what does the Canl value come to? 16.4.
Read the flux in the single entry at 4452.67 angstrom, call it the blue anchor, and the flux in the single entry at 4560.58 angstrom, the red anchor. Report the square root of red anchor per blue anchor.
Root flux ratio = 1.09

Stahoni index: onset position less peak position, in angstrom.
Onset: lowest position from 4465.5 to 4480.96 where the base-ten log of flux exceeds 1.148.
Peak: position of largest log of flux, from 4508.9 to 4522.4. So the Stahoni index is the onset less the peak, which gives -38.3 angstrom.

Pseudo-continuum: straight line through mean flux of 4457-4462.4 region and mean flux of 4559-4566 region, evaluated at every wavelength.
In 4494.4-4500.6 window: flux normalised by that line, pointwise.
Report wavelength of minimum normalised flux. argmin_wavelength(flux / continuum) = 4494.90 angstrom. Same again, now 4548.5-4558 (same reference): 4549.05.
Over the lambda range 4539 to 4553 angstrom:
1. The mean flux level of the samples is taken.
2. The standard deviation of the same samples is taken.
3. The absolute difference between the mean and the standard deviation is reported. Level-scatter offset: 12.7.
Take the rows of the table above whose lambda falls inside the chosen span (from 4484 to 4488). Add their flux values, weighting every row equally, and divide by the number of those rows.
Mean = 14.0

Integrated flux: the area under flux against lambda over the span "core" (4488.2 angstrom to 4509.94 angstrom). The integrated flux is 302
